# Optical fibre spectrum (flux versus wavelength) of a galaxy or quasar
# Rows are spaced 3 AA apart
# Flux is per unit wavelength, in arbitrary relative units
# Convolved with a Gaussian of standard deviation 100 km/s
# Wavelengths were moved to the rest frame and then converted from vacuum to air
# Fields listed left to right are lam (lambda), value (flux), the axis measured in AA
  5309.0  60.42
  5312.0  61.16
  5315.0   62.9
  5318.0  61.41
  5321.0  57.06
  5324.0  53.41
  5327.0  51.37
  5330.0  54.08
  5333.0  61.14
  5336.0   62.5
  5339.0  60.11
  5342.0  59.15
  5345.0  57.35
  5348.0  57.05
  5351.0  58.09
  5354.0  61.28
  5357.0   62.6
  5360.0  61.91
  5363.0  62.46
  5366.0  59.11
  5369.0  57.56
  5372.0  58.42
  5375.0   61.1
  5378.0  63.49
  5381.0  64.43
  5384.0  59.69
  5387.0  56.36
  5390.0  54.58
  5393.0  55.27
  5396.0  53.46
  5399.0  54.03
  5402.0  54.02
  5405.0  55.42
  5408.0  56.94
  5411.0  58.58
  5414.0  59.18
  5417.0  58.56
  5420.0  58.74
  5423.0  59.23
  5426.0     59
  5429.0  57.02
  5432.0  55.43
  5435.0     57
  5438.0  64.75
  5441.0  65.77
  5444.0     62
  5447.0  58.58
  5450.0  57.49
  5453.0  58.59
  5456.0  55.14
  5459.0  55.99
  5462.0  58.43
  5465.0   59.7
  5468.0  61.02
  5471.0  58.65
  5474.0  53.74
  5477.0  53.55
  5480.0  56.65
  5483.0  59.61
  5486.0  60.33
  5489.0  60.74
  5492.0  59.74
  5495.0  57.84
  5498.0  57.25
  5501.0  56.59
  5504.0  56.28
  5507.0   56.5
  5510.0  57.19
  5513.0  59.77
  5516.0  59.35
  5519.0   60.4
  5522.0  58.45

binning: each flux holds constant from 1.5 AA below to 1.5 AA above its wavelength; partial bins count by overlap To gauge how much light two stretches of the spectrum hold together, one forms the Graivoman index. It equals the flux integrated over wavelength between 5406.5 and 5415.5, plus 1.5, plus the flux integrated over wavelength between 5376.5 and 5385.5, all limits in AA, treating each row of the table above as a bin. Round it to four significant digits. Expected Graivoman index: 1088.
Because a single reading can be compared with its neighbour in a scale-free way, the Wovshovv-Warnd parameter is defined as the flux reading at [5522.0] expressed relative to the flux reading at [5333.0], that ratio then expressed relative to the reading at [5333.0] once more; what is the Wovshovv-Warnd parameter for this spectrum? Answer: 0.016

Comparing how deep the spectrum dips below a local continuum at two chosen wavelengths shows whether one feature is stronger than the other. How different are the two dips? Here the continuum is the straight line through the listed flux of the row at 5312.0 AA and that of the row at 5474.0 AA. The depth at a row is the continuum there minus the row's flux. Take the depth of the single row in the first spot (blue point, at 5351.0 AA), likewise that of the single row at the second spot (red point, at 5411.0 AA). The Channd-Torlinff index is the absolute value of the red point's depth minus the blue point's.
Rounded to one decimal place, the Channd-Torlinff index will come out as 3.2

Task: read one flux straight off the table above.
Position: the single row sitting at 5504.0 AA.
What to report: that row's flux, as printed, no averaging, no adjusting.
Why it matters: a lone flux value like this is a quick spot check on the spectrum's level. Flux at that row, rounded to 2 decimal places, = 56.28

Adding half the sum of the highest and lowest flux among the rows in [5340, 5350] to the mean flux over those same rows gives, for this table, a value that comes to 116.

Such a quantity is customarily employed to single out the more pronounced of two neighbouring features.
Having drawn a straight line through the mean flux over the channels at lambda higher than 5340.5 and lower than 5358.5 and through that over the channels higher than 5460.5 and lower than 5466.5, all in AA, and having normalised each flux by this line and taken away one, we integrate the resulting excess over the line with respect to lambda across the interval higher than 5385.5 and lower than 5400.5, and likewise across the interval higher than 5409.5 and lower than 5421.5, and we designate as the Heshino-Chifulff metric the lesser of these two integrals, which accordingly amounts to -1.1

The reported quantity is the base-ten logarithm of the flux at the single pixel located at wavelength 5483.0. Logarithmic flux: 1.775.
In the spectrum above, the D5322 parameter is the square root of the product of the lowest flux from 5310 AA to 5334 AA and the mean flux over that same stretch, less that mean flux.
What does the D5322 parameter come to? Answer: -3.3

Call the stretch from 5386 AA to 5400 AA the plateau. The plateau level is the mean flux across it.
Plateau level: 54.7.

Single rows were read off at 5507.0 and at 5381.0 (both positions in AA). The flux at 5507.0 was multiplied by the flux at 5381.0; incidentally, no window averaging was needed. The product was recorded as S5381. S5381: 3640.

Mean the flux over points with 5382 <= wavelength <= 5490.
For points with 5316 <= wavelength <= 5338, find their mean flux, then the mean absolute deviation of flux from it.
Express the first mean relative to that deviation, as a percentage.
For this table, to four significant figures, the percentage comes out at 1534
